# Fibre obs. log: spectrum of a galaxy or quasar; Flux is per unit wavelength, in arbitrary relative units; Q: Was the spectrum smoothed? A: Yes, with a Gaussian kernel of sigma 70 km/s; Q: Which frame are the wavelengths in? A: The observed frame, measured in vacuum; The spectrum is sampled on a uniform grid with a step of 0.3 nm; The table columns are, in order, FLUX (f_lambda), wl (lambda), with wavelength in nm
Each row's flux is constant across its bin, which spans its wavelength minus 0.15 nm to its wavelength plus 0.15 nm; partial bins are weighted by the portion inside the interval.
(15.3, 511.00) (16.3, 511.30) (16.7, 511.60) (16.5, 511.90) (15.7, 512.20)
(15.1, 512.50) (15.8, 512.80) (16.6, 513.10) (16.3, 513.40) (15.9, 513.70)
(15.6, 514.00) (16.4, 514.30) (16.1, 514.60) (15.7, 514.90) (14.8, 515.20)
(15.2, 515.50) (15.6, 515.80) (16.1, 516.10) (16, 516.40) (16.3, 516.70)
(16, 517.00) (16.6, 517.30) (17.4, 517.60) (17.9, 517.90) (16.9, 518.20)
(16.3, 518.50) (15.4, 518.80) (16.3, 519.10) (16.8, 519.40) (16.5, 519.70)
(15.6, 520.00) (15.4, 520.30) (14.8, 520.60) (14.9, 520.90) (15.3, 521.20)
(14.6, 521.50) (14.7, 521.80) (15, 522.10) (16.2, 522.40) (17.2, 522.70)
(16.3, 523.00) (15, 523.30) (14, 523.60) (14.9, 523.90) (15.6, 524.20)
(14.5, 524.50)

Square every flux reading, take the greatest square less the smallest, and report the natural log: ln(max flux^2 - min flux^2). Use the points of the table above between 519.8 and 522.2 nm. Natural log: 3.41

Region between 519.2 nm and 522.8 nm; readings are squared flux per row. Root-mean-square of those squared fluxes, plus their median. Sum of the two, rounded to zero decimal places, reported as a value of 481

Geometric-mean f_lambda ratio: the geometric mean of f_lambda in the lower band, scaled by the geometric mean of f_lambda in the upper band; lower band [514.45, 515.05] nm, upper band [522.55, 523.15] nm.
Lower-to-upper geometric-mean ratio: 0.95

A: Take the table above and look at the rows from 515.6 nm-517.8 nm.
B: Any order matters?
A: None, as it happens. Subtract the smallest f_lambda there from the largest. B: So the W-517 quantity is 1.8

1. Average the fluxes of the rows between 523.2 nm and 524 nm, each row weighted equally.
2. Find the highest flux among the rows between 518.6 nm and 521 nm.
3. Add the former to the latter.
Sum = 31.4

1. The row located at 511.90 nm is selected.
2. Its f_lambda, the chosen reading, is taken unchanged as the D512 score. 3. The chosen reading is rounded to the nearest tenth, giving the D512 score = 16.5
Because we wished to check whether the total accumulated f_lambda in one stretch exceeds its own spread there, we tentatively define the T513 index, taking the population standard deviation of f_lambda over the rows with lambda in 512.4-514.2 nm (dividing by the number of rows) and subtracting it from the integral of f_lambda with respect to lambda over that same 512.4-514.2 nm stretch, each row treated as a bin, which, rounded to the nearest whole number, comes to 28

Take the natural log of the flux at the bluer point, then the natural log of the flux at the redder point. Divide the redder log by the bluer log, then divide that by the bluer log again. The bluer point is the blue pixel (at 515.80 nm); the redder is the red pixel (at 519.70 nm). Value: 0.371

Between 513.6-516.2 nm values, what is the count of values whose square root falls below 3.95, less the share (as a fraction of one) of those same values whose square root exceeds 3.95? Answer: 3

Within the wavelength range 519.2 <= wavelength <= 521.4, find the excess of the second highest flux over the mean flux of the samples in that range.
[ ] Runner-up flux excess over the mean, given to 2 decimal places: 0.89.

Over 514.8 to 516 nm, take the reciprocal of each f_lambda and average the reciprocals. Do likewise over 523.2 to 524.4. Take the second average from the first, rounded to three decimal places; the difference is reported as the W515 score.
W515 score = -0.002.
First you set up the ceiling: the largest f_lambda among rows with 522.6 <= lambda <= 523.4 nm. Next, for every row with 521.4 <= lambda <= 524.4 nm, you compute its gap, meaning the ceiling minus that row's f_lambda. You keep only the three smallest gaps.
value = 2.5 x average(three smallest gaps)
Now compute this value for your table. 1.6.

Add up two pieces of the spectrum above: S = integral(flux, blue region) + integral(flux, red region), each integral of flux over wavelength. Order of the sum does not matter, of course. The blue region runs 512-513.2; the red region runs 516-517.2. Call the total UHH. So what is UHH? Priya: 38.3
